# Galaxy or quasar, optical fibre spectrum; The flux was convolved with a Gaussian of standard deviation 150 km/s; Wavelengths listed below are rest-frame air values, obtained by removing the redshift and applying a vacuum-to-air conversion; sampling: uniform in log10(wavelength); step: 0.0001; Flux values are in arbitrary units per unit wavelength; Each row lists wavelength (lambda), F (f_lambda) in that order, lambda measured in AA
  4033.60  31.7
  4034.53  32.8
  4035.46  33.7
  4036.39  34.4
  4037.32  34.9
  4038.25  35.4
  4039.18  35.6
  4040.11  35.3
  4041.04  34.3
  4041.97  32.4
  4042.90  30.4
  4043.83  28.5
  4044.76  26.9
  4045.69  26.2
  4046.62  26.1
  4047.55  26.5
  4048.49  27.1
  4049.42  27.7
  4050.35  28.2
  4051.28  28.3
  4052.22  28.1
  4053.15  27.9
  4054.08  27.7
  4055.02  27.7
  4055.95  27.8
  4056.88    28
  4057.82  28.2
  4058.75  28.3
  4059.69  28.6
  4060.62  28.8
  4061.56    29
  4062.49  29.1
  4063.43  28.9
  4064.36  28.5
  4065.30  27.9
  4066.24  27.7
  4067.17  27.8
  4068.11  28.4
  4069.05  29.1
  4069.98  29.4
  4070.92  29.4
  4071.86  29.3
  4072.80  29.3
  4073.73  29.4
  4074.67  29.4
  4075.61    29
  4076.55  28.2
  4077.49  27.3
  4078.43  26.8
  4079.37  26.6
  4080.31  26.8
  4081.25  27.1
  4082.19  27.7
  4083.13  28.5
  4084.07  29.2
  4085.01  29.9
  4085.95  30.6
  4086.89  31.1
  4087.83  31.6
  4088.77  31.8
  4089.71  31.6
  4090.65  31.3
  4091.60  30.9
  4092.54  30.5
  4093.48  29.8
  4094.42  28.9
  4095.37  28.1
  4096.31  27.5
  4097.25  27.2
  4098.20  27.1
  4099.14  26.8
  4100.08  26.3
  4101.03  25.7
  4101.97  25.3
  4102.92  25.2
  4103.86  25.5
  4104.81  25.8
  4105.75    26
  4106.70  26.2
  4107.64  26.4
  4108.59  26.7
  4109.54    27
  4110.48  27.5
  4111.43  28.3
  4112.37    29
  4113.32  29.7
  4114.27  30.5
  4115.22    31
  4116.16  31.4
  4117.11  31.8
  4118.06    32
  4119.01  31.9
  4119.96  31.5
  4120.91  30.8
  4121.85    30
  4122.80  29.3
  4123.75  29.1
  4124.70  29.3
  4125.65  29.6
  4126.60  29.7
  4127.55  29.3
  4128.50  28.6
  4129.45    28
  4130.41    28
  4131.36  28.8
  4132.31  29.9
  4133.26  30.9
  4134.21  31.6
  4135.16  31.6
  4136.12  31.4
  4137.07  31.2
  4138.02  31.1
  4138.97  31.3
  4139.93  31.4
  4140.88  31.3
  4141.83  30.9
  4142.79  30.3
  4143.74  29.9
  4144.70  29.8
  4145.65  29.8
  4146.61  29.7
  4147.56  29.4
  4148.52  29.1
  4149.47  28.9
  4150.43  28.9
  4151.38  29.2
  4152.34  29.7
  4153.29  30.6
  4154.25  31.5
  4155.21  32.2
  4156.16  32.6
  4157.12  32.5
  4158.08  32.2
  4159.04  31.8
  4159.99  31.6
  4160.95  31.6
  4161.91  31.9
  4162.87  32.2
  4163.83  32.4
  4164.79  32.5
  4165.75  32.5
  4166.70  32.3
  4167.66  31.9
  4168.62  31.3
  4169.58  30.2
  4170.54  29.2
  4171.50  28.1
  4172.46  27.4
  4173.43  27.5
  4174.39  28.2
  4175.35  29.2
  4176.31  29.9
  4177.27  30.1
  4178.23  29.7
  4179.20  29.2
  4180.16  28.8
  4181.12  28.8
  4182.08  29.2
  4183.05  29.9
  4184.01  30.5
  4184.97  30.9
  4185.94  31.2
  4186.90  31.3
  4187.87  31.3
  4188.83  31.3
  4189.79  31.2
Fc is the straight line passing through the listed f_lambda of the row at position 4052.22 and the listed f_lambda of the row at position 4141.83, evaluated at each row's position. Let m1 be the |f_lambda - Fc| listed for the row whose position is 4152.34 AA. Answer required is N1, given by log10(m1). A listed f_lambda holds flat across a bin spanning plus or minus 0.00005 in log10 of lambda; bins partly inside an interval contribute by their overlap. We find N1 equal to 0.2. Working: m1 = 1.5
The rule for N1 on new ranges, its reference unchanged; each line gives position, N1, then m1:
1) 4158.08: -0.1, 0.8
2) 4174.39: 0.6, 3.7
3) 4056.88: -0.6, 0.2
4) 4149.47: 0.4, 2.2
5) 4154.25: -0.7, 0.2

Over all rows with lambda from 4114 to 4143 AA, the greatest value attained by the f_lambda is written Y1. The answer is 32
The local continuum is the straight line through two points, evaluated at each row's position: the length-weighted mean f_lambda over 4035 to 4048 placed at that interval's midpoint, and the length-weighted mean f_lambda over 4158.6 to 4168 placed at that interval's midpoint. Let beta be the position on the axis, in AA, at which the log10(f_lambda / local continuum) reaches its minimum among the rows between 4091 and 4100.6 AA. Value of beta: 4100.08 AA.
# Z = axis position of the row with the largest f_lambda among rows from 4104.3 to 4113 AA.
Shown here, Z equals 4112.37 AA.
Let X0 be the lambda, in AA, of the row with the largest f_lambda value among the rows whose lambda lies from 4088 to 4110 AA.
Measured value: 4088.77 AA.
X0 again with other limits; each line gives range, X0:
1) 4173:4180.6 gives 4177.27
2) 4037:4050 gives 4039.18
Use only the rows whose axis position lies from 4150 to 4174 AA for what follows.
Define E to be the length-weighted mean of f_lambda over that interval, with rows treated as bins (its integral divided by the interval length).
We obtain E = 30.9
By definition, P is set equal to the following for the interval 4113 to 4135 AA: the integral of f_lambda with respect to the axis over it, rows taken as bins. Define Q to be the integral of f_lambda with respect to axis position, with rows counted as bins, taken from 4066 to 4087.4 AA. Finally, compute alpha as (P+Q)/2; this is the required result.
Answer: 638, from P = 663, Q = 613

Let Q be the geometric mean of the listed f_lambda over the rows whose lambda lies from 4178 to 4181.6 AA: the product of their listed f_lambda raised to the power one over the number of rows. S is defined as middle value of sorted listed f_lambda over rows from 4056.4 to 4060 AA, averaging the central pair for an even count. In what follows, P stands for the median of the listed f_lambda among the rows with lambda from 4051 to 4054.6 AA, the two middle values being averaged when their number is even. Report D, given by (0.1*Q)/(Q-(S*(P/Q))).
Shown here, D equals 1.5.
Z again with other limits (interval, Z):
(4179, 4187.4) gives 4186.90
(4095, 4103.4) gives 4095.37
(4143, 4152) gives 4143.74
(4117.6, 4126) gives 4118.06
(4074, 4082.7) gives 4074.67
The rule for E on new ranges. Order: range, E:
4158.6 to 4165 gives 32.0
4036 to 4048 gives 31.3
